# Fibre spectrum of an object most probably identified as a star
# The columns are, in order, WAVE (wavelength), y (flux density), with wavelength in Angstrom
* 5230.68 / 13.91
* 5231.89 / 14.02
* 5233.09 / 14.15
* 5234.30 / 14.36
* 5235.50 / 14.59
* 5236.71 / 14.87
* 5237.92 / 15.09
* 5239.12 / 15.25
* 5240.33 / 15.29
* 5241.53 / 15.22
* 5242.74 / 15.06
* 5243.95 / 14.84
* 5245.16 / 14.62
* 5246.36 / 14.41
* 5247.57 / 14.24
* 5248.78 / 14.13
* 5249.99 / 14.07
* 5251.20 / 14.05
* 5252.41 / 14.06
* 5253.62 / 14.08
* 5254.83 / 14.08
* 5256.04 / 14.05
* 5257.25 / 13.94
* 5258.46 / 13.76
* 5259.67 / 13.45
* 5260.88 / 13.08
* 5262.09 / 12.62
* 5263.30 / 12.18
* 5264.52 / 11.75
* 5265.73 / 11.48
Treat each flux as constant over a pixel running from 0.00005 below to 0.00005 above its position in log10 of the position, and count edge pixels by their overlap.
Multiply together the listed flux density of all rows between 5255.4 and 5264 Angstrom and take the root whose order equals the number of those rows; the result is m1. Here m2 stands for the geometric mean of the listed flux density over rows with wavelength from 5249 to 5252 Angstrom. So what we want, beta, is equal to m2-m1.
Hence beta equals 0.8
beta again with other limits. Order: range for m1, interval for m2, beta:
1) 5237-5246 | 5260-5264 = -2.4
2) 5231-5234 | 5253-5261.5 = -0.3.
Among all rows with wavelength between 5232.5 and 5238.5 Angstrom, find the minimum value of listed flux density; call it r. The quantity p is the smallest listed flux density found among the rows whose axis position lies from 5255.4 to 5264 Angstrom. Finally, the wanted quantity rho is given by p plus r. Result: 26.3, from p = 12.18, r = 14.15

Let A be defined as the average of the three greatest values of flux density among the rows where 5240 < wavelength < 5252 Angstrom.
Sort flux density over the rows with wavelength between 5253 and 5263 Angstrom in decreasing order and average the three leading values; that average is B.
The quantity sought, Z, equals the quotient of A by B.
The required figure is 1.08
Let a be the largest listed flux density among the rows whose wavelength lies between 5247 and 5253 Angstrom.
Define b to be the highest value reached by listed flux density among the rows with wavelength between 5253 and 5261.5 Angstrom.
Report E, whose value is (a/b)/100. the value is 0.0101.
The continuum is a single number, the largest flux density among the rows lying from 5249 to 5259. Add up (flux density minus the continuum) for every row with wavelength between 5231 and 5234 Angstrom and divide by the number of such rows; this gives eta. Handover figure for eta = 0.0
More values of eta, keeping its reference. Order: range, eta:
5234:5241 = 0.8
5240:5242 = 1.2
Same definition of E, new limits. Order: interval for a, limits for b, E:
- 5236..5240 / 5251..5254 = 0.0108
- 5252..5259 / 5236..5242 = 0.0092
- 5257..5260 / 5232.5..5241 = 0.0091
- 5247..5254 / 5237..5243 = 0.0093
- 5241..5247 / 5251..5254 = 0.0108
